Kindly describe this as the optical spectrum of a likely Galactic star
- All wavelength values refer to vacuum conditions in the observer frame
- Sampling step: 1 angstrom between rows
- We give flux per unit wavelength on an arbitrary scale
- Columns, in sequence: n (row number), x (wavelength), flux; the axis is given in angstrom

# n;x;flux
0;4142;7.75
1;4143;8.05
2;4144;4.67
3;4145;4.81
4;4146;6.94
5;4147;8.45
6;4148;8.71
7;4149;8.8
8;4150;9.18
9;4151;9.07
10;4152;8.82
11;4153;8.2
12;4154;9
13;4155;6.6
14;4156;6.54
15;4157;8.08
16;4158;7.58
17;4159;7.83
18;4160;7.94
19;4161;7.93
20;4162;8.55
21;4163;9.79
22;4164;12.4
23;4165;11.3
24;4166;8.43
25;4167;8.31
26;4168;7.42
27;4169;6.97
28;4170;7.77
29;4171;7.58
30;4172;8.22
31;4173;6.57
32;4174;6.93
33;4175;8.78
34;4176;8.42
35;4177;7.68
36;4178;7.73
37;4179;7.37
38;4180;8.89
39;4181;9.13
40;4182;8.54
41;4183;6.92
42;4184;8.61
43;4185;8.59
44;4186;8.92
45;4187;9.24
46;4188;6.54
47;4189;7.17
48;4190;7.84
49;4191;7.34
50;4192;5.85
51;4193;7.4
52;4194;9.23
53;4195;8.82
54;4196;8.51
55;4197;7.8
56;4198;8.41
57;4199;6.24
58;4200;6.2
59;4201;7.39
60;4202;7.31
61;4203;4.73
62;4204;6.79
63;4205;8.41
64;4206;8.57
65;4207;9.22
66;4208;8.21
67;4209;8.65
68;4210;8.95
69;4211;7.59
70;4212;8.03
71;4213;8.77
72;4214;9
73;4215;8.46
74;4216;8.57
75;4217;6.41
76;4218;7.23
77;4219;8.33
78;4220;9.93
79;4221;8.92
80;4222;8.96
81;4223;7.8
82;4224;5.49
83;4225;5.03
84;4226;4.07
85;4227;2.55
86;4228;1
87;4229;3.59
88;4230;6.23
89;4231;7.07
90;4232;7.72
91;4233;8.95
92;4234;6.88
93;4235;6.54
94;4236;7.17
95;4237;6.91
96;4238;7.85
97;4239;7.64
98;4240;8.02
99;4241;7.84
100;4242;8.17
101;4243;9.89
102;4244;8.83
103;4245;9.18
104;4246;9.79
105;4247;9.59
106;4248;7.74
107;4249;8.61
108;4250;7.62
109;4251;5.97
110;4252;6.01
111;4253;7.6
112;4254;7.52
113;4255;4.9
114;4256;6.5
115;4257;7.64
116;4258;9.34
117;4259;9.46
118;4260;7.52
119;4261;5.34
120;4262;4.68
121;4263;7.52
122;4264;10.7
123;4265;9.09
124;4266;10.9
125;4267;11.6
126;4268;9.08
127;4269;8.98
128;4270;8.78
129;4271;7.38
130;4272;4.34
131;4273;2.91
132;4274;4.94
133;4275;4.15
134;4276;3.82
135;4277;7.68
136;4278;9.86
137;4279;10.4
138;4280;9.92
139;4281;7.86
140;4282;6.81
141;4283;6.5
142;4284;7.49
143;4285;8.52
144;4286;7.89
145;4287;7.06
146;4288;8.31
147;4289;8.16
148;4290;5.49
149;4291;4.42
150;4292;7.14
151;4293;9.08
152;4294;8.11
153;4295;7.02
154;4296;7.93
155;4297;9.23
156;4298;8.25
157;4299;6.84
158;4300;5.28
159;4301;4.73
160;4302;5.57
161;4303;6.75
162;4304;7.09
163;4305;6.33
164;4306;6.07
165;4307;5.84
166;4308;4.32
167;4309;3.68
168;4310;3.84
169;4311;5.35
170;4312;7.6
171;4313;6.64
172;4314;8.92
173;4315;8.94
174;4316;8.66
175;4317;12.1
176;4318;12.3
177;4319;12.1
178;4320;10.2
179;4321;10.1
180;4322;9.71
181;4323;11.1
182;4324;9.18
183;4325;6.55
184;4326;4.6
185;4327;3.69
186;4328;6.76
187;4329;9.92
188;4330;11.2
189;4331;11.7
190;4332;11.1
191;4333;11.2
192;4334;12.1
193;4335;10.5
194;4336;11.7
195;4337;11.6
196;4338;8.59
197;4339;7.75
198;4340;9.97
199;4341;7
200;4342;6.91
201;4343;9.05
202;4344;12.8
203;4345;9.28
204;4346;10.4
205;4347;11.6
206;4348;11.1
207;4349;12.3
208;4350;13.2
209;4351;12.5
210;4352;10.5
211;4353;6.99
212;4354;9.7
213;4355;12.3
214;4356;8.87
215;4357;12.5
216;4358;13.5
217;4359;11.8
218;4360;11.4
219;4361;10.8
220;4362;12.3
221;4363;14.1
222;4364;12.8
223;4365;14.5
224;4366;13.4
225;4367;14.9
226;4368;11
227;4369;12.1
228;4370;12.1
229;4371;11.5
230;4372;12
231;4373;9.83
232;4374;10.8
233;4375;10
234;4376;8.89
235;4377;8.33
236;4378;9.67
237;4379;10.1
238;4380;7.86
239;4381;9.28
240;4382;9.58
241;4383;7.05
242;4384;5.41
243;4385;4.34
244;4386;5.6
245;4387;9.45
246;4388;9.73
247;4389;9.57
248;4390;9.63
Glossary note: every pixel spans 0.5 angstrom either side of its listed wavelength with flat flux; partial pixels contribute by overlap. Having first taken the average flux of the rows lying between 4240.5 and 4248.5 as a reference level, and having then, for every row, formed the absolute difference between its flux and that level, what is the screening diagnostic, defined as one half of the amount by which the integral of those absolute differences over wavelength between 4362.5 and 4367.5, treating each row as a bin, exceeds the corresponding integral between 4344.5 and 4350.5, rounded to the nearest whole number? 5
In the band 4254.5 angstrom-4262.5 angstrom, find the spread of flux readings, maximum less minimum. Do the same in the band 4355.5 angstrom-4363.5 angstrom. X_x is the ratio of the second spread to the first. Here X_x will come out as 1.1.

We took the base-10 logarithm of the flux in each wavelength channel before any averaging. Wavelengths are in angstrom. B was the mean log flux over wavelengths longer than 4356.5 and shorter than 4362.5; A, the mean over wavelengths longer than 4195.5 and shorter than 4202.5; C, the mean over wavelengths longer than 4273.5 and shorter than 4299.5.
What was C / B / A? 0.92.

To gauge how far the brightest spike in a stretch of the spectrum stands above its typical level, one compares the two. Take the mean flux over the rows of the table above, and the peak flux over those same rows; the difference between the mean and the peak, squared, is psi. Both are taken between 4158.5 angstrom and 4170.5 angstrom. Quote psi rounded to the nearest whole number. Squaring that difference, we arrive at 14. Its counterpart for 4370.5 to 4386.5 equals 10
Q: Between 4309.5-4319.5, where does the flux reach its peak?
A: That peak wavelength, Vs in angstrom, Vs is 4318 angstrom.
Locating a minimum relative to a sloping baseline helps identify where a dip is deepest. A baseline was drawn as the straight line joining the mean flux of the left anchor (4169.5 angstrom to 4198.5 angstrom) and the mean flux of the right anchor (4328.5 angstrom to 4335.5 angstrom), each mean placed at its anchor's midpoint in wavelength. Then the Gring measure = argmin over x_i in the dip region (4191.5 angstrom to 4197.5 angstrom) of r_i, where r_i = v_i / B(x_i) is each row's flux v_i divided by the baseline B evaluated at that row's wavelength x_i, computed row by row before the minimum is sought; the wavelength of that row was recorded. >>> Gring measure 4192 angstrom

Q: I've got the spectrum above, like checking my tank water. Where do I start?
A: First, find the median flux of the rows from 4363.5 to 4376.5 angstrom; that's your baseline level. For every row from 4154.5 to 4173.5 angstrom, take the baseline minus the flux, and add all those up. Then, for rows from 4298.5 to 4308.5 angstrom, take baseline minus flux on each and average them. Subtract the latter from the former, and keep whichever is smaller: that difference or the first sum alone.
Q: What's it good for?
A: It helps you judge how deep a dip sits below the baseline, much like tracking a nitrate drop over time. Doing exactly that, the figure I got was 66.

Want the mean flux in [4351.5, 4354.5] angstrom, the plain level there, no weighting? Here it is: 9.1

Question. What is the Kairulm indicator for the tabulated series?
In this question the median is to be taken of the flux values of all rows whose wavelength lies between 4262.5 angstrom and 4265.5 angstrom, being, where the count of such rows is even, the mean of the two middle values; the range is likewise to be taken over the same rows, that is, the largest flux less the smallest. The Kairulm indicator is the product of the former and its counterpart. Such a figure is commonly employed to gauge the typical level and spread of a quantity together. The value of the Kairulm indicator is 29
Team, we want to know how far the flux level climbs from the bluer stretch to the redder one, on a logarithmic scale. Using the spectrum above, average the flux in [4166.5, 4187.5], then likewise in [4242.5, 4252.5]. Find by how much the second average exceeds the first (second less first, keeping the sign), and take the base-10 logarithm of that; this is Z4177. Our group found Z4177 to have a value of -0.53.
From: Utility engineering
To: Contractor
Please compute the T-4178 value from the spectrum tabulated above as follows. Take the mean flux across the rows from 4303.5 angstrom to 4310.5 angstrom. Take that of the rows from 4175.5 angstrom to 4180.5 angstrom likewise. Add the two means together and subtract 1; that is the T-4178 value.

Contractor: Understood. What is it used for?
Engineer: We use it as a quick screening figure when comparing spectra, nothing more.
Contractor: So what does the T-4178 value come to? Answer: 12.3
